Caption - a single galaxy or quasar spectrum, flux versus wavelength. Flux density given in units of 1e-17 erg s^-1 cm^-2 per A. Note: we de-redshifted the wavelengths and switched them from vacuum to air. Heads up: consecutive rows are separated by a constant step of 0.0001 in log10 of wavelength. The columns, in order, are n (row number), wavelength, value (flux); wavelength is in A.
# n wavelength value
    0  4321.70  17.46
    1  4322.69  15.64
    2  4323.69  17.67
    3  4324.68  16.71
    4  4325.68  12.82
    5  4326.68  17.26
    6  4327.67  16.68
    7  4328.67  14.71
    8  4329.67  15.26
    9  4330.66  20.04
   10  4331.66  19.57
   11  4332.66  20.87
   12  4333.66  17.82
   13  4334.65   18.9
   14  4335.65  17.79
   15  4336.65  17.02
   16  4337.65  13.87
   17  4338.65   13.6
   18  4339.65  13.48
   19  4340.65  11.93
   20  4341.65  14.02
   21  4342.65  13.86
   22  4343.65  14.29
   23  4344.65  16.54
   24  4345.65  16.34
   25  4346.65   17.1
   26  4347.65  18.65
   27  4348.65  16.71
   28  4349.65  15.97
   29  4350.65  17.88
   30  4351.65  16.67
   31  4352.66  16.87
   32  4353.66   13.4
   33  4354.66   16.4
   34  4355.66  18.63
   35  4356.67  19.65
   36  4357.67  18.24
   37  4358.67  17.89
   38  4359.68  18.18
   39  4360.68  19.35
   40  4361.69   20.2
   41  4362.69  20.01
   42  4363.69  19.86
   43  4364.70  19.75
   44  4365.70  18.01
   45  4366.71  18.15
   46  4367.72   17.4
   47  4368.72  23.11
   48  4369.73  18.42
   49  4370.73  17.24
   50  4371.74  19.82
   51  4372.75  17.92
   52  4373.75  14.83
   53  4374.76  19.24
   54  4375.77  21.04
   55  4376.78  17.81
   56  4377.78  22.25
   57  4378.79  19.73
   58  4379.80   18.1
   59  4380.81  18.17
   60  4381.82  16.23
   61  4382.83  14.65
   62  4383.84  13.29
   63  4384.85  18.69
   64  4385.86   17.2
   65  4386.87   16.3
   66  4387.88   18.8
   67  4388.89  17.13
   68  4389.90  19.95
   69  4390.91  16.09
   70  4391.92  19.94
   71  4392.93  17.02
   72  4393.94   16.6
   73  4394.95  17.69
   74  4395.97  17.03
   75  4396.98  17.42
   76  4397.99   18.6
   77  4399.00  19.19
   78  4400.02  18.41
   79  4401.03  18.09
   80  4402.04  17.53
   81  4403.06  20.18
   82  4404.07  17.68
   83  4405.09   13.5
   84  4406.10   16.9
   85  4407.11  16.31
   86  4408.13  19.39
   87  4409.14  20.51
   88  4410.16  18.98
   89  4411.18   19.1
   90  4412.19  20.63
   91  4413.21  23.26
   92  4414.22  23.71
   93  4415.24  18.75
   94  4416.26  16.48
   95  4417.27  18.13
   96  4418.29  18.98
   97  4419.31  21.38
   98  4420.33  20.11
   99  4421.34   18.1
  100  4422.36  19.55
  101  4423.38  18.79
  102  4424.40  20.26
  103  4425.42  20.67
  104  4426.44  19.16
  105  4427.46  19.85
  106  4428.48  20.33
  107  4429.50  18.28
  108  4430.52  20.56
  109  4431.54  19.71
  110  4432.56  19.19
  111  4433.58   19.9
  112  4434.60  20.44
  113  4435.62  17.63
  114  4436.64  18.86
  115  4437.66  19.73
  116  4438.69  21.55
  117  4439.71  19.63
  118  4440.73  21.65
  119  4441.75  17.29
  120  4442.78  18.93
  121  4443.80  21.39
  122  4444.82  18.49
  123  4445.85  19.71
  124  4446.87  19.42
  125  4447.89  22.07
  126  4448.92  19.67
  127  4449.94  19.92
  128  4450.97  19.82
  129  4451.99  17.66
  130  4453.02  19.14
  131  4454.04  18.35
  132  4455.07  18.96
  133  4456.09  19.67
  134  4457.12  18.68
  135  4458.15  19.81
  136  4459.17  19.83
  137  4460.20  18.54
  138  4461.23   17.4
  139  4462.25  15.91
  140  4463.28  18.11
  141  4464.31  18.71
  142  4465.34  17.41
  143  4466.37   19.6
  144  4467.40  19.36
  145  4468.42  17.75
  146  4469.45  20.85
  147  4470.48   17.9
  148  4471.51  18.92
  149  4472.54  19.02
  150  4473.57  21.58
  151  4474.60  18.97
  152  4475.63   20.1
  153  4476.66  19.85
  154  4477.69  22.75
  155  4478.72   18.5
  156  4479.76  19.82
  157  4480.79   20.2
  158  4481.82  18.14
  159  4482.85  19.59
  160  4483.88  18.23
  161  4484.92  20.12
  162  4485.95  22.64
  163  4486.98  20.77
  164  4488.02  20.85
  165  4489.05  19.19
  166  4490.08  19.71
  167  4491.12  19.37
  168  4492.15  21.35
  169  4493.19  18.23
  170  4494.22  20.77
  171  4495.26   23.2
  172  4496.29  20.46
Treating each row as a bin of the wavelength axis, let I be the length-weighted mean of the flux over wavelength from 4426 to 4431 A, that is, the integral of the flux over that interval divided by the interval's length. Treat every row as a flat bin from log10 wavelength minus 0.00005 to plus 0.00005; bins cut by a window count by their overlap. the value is 19.6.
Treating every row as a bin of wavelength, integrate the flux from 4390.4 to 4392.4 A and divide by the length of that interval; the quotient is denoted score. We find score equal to 18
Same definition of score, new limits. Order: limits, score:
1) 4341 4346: 15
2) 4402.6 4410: 18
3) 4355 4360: 18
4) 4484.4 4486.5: 21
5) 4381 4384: 15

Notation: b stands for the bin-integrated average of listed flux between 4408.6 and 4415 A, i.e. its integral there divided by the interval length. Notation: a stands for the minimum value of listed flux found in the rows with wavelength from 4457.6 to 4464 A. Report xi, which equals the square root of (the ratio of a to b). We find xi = 0.87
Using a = 15.91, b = 20.9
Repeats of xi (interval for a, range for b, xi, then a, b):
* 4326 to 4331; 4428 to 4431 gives 0.86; 14.71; 19.7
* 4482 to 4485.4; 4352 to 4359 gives 1.03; 18.23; 17.3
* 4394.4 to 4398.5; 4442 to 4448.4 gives 0.93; 17.03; 19.9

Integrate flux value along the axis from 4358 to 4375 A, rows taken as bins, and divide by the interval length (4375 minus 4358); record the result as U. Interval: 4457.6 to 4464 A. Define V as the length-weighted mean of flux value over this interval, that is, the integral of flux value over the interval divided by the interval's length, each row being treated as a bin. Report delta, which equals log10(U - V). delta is -0.3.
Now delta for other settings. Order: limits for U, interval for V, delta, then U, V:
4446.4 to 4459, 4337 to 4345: 0.7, 19.4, 14.0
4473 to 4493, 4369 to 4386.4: 0.3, 20.1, 18.0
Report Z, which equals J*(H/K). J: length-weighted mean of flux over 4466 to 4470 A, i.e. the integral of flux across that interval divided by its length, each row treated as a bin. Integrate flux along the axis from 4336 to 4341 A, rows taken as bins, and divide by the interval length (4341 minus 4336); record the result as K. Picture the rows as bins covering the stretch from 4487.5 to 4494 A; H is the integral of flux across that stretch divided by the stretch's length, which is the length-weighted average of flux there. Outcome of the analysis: 27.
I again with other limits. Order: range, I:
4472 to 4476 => 19.9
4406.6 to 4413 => 19.3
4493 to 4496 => 21.0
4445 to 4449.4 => 20.1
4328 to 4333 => 17.9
